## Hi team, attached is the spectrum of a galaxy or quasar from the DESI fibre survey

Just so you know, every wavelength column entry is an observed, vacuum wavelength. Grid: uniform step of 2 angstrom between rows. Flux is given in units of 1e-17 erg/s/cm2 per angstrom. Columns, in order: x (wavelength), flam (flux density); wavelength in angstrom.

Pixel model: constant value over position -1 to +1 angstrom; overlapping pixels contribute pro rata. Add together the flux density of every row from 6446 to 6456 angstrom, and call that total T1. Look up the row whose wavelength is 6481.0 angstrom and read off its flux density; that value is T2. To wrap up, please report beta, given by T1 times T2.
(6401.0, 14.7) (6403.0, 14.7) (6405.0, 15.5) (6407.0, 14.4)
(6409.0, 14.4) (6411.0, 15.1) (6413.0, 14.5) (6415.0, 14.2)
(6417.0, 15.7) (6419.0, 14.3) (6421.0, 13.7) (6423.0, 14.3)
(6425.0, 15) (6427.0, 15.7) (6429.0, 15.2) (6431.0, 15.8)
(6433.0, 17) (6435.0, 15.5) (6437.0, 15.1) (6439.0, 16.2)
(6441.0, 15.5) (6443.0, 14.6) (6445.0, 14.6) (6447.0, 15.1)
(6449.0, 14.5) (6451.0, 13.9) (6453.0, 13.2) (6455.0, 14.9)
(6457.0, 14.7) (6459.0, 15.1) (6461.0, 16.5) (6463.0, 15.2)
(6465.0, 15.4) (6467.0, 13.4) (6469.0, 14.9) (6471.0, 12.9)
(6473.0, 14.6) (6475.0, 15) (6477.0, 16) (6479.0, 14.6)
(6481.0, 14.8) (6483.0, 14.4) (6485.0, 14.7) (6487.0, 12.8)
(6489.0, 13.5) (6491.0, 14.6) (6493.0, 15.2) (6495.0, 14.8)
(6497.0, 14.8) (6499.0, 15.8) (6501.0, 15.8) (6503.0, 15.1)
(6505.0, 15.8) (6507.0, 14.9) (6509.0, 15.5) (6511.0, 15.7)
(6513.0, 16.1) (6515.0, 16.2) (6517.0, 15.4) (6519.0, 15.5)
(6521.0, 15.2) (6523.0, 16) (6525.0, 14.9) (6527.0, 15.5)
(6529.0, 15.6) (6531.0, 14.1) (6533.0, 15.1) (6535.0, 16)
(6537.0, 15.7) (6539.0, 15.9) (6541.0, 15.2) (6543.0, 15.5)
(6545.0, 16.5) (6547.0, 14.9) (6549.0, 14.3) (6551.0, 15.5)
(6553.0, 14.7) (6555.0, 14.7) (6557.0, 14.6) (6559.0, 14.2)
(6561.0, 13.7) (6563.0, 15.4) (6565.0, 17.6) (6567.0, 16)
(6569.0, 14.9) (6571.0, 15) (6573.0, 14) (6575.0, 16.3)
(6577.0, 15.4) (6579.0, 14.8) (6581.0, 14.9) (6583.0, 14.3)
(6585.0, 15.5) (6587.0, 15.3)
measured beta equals 1060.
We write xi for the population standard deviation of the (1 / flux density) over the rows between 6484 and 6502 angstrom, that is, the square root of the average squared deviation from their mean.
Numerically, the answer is 0.0046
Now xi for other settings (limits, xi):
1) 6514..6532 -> 0.0025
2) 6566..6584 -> 0.0030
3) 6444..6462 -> 0.0039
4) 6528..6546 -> 0.0028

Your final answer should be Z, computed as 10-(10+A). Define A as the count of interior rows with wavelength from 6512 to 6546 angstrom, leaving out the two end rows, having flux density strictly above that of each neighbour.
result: -6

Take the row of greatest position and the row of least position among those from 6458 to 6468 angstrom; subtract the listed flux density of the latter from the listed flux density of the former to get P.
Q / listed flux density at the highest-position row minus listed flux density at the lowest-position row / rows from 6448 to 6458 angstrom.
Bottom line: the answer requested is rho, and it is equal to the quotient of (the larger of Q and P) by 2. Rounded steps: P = -1.7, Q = 0.20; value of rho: 0.1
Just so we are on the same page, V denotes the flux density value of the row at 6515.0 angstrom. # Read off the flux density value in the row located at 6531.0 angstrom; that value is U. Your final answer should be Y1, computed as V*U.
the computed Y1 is 228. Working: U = 14.1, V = 16.2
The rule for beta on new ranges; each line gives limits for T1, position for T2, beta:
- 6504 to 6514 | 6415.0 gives 1108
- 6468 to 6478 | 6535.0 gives 1174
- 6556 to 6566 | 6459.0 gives 1140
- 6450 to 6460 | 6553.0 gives 1055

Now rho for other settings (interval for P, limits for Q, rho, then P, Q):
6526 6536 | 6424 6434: 1.0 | 0.5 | 2.00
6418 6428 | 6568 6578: 0.7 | 1.4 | 0.50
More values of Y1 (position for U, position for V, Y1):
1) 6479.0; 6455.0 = 218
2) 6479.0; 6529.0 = 228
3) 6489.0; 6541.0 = 205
